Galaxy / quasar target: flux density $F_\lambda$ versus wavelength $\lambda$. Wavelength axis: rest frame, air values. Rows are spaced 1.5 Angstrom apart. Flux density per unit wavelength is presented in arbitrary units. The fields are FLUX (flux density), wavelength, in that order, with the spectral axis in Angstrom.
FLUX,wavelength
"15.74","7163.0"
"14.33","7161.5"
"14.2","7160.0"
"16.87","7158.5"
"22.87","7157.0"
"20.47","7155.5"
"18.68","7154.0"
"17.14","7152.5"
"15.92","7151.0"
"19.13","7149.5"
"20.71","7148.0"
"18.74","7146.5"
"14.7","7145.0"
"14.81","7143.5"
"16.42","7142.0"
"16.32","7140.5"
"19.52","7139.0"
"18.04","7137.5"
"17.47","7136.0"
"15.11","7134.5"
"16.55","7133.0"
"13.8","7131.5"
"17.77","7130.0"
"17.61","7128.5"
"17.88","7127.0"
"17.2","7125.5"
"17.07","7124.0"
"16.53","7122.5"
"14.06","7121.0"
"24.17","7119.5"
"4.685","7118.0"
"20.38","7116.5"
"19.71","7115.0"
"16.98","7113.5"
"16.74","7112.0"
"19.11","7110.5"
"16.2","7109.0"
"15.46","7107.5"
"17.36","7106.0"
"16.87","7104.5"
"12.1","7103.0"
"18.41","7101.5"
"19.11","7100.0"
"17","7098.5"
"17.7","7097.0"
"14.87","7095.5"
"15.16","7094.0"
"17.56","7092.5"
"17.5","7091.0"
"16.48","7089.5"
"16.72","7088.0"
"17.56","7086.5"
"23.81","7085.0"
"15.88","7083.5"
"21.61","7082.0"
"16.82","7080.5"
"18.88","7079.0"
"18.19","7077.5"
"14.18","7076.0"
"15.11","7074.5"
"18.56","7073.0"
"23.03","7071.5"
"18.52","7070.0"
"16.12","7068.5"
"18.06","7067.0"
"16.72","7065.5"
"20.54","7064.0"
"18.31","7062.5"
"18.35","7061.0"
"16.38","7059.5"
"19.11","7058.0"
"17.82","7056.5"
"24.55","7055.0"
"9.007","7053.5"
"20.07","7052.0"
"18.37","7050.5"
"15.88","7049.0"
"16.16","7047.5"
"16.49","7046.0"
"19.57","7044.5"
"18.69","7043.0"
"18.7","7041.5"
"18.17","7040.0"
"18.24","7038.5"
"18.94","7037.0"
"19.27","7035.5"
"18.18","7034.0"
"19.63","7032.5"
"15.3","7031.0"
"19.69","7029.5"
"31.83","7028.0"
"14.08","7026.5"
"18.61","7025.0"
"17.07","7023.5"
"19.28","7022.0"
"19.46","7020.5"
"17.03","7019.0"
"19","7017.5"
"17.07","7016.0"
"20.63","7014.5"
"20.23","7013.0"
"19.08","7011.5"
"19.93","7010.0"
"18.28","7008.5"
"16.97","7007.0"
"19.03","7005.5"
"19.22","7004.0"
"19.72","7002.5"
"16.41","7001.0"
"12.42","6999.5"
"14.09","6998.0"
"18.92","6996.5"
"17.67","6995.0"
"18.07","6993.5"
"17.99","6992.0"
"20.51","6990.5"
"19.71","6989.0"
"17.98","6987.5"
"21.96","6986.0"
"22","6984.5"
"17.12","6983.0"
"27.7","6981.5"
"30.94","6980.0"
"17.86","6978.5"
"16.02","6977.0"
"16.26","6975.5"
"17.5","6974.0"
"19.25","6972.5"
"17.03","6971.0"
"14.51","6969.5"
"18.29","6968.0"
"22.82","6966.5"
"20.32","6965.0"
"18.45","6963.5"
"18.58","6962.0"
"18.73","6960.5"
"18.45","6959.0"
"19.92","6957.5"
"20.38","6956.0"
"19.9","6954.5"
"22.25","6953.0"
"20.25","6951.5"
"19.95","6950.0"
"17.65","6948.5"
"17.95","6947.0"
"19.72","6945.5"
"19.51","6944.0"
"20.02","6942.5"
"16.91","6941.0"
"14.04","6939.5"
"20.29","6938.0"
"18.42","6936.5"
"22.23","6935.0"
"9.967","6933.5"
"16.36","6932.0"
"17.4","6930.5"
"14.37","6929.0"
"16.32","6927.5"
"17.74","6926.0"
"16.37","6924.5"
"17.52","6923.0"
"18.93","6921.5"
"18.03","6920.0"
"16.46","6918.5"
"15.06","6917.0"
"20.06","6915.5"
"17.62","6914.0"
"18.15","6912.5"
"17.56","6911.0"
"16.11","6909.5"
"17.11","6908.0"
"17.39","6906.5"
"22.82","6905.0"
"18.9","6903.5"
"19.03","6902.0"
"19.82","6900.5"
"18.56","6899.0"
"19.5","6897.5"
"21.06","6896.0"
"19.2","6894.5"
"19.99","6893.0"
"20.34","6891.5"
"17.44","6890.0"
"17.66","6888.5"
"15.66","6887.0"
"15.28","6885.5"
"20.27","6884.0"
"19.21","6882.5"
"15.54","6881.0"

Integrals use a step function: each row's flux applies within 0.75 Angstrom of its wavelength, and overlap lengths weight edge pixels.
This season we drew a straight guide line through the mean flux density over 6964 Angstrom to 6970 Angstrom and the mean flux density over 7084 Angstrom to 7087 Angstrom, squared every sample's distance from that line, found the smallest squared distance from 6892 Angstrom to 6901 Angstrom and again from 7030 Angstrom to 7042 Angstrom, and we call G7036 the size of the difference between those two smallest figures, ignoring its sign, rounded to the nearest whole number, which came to 0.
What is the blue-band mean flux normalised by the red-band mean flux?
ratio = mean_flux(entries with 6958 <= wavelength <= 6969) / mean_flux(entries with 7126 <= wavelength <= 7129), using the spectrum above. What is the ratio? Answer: 1.09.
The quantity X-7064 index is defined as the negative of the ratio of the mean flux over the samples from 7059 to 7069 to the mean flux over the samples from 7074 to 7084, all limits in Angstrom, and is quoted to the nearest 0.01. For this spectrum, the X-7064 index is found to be -1.03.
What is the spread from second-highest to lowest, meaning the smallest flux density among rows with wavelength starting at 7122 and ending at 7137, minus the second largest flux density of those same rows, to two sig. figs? -4.0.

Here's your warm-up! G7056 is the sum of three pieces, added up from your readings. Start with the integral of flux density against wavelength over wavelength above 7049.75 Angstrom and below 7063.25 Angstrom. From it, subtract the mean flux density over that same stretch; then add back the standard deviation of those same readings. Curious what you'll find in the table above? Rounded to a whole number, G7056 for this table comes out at 229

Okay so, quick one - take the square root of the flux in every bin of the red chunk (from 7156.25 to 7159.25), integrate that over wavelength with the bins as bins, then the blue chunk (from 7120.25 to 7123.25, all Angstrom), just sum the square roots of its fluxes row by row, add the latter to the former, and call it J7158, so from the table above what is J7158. 21.1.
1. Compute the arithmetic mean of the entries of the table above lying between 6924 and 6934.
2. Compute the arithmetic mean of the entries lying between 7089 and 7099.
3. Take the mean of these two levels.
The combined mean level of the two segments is 16.1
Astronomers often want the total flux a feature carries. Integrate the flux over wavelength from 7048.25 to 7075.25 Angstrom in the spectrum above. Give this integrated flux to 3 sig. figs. 487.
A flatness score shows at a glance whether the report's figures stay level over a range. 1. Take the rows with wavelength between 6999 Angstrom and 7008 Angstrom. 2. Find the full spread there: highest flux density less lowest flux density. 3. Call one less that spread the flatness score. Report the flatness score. -6.3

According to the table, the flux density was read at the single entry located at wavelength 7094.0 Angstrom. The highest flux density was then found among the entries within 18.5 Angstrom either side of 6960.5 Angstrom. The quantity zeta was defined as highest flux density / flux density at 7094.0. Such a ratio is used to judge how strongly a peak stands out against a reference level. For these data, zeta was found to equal 1.51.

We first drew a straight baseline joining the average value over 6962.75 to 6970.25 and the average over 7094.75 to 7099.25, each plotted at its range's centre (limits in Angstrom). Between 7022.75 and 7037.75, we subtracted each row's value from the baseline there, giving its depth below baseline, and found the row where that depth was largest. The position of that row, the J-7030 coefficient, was 7026.5 Angstrom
